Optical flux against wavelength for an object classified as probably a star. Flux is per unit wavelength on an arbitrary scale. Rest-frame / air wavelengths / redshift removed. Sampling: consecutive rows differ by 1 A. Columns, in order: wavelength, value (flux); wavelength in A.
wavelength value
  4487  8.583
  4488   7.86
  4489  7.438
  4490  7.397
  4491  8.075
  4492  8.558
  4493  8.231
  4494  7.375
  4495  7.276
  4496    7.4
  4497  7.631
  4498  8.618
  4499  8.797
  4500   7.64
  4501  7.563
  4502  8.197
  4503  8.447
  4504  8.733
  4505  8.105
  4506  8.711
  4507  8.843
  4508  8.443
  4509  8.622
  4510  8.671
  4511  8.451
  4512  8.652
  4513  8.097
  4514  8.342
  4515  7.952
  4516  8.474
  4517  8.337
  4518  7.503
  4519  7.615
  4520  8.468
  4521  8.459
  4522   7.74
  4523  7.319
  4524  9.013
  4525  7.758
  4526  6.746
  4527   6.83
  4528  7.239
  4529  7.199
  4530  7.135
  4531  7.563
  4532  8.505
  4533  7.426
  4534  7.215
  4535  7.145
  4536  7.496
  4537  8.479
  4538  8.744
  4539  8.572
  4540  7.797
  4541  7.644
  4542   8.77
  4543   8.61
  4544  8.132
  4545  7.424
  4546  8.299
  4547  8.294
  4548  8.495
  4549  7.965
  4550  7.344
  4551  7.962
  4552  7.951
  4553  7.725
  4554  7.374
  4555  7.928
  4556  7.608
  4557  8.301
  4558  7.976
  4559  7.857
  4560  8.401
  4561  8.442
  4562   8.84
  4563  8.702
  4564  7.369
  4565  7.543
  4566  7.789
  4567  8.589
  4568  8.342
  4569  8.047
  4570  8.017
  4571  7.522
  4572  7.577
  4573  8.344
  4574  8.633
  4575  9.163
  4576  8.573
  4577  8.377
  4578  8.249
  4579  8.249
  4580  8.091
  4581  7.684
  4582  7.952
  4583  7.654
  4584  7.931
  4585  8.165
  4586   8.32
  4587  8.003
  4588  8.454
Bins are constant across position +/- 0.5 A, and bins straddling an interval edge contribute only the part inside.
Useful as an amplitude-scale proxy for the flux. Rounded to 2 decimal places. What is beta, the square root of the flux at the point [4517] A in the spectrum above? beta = 2.89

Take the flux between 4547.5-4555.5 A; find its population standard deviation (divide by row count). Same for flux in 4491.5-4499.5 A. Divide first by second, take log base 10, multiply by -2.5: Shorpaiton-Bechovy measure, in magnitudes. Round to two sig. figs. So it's 0.58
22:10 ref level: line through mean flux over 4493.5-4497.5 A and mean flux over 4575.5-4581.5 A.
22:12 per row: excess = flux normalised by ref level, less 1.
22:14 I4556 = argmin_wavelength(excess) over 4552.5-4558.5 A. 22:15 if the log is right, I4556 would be 4554 A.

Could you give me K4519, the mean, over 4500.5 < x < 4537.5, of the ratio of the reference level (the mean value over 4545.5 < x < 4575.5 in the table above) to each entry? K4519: 1.02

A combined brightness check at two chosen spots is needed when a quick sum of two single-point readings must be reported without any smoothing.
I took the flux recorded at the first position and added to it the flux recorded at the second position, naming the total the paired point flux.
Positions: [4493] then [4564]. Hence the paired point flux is 15.6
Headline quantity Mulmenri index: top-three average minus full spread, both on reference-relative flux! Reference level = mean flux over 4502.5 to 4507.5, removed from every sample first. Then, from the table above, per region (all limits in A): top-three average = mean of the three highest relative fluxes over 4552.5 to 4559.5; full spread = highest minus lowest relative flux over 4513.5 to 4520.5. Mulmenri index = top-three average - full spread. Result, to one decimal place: -1.5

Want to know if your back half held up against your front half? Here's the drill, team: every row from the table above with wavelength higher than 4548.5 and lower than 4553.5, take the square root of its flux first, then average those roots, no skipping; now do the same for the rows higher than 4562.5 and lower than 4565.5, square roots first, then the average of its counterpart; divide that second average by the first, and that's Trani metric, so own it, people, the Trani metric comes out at 1.00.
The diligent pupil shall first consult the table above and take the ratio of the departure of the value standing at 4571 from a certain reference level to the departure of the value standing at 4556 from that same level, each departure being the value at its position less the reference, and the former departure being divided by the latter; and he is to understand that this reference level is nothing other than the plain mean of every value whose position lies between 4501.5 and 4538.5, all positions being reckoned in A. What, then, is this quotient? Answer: 1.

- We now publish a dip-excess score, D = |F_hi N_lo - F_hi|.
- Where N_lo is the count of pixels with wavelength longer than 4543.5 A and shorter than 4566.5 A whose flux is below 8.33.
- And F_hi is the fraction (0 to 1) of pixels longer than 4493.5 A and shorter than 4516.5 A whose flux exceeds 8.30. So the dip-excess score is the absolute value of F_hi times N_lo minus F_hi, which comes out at 9.6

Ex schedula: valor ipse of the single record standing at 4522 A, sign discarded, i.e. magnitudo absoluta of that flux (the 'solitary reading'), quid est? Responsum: 7.7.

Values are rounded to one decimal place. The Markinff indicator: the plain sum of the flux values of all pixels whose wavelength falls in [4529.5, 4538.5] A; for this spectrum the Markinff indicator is 69.7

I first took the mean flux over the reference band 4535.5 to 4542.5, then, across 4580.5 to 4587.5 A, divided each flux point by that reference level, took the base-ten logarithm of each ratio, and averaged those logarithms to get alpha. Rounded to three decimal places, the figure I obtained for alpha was -0.014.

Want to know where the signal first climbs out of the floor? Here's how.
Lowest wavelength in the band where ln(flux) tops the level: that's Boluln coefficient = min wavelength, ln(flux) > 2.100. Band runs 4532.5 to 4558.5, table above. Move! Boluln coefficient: 4537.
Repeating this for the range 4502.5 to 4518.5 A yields 4503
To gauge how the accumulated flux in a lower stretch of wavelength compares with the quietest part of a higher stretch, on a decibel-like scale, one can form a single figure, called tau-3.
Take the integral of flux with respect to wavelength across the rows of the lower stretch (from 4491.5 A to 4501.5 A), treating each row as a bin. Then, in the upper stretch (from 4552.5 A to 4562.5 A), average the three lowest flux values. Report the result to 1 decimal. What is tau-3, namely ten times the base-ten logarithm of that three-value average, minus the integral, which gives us -70.3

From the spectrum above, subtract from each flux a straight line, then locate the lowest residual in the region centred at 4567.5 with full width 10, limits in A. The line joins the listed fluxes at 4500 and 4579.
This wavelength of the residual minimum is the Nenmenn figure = 4564 A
